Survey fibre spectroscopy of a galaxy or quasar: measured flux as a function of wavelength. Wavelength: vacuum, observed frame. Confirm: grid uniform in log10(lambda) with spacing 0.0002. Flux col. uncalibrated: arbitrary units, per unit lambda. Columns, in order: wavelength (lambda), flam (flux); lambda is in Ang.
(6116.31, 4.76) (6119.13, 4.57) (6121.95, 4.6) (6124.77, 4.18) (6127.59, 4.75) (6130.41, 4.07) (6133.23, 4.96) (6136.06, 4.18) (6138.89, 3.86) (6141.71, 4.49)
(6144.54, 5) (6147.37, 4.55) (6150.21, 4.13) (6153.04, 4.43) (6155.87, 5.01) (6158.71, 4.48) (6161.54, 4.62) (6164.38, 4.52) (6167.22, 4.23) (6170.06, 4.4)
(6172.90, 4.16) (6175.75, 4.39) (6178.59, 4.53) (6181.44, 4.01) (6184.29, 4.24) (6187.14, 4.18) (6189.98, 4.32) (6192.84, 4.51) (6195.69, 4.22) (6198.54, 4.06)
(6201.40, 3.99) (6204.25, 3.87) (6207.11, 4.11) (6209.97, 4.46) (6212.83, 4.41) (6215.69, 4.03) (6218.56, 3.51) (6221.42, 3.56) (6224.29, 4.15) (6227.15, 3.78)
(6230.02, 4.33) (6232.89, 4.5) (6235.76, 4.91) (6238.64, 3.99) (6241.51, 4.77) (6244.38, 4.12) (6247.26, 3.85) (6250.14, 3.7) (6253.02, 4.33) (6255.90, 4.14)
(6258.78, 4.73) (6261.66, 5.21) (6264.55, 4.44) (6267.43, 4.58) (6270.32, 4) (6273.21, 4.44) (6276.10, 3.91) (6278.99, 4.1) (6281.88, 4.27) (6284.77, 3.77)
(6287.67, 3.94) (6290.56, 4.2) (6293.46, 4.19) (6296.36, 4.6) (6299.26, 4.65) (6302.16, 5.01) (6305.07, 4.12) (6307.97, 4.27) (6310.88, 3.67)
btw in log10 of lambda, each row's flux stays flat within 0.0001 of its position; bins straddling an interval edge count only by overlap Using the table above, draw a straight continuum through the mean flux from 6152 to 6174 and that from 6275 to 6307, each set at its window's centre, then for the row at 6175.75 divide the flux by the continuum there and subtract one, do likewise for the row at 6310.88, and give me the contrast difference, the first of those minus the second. 0.1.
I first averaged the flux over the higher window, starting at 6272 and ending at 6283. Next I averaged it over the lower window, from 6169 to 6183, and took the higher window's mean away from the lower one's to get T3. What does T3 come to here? 0.1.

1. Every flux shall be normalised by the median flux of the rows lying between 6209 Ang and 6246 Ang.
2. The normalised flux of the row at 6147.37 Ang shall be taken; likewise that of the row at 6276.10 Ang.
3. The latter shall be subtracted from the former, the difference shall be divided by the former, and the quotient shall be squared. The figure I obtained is 0.020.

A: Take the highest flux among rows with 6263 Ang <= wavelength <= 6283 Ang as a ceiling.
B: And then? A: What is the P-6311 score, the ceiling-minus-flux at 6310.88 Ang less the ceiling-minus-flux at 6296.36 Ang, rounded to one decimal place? 0.9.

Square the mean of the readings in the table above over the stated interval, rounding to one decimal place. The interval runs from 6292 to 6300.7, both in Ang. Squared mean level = 20.1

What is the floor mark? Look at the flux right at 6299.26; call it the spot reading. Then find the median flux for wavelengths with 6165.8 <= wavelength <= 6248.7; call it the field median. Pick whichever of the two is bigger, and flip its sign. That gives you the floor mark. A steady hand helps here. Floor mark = -4.65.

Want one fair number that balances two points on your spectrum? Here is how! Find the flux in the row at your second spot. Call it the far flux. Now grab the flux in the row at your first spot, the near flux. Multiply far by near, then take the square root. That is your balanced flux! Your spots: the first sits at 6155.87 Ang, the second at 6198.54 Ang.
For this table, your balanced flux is 4.51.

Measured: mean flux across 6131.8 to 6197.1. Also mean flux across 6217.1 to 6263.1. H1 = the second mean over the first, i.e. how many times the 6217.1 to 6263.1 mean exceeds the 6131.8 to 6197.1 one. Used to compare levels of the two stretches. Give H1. 0.96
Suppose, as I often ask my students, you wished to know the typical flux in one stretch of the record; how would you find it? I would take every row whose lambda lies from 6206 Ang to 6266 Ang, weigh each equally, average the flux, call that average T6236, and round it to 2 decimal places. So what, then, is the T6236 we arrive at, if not 4.24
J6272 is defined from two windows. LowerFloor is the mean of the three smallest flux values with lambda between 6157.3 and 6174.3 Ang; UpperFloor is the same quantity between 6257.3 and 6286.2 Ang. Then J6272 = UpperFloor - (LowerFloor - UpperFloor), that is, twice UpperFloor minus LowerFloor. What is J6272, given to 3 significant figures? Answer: 3.52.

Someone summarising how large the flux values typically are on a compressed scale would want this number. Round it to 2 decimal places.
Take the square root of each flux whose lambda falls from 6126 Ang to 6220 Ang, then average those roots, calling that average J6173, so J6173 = 2.08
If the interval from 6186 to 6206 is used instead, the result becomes 2.04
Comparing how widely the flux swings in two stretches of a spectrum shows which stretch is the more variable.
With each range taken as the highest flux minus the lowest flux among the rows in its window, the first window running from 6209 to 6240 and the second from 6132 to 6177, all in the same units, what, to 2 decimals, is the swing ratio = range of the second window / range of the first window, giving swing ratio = 0.82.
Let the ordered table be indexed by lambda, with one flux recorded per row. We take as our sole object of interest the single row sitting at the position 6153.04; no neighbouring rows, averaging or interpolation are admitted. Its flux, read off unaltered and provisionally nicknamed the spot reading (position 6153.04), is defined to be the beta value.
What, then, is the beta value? 4.43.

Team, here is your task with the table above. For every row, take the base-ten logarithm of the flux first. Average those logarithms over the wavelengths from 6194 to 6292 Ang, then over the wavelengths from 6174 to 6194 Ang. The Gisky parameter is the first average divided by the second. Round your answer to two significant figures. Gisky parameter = 0.98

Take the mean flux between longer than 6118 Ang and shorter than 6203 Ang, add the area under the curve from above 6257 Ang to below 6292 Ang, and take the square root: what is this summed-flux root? 12.4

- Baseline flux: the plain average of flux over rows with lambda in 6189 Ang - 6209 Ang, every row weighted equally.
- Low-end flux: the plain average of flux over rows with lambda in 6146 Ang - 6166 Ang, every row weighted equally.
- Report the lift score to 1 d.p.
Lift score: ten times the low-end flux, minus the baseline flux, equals 41.2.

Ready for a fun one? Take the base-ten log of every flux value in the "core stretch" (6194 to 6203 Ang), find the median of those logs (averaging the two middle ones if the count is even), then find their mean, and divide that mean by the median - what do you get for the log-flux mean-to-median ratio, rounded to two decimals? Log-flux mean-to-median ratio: 1.01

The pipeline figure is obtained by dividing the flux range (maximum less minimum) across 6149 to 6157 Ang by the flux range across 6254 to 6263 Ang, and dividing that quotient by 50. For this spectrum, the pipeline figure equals 0.016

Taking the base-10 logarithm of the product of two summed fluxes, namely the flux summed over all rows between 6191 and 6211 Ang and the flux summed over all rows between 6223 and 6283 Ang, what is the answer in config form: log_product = 3.4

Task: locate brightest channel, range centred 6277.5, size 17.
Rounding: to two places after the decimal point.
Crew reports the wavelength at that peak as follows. 6273.21 Ang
